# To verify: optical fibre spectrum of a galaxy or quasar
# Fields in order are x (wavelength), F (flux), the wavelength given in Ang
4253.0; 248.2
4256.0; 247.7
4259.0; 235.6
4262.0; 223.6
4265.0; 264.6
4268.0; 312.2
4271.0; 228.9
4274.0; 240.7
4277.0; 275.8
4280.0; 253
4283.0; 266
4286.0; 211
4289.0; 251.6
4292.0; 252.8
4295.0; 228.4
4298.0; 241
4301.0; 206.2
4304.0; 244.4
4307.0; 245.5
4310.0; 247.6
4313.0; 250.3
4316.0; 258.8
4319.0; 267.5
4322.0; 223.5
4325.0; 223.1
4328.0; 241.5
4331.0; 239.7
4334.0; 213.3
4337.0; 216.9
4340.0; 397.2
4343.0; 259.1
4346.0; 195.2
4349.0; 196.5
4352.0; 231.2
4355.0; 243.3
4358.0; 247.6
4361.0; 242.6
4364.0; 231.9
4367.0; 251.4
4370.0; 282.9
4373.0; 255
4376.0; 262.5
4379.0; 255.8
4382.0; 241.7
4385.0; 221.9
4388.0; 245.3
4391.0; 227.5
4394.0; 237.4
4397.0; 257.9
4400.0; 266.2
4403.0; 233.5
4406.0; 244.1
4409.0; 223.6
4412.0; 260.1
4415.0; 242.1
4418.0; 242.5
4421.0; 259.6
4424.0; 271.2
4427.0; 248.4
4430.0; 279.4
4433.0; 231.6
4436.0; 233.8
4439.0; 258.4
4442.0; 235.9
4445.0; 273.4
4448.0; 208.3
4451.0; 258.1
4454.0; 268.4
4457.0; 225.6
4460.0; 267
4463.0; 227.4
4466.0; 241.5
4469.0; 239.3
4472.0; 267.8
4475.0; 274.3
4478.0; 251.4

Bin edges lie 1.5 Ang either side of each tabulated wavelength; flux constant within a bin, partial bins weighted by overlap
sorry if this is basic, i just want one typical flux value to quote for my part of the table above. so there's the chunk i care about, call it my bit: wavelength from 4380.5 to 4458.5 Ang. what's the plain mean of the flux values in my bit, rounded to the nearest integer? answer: 246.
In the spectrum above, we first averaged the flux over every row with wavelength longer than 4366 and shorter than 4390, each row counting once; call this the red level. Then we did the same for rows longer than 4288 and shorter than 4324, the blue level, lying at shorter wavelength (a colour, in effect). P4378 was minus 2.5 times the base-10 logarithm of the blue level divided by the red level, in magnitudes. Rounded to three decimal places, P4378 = 0.039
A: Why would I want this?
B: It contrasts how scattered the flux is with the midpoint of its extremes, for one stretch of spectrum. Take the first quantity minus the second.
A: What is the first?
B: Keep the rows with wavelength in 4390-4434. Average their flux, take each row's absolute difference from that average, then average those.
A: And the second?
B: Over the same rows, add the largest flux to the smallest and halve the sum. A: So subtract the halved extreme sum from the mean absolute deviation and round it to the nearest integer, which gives -238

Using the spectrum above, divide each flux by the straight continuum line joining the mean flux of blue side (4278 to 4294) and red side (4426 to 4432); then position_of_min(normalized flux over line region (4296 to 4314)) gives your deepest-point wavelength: 4301.0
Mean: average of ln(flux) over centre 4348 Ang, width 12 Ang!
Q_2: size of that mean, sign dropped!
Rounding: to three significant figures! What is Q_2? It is 5.39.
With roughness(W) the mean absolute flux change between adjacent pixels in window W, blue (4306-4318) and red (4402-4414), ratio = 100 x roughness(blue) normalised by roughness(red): 20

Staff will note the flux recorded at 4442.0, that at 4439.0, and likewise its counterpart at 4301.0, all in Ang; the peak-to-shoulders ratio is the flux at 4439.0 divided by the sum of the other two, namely 0.58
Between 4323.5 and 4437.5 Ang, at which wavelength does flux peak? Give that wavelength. 4340.0 Ang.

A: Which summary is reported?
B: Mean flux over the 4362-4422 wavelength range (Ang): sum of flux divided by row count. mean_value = 247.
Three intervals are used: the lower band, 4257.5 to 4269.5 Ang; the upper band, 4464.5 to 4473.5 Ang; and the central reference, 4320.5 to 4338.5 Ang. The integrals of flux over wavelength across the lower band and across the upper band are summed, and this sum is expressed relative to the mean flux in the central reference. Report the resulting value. 23.7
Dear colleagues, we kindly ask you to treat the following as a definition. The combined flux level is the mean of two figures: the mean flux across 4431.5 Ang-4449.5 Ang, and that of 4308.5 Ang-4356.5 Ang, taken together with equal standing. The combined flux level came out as 242.1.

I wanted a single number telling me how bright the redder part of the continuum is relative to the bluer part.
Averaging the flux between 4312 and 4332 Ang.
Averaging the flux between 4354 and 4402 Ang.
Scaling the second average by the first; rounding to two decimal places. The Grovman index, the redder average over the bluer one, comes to 1.02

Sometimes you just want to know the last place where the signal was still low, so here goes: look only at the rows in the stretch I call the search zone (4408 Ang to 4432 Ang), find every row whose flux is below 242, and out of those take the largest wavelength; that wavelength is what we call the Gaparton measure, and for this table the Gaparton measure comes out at 4409.0 Ang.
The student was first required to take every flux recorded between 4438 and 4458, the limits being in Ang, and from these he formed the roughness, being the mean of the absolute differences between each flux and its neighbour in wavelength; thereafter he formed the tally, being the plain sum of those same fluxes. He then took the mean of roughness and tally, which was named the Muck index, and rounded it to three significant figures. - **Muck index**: 883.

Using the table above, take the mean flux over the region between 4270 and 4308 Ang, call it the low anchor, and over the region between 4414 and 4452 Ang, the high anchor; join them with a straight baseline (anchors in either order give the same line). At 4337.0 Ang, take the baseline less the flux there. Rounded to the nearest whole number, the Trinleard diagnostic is 28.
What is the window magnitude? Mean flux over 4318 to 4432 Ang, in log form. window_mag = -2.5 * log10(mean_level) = -5.98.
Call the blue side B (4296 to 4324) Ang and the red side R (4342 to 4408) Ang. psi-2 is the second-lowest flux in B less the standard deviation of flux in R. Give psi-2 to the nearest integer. 203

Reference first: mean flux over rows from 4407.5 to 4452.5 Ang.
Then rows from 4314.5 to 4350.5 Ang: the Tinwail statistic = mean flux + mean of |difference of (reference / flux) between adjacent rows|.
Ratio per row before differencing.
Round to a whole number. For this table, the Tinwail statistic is 245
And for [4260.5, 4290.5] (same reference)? 253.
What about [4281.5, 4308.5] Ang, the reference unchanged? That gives 239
